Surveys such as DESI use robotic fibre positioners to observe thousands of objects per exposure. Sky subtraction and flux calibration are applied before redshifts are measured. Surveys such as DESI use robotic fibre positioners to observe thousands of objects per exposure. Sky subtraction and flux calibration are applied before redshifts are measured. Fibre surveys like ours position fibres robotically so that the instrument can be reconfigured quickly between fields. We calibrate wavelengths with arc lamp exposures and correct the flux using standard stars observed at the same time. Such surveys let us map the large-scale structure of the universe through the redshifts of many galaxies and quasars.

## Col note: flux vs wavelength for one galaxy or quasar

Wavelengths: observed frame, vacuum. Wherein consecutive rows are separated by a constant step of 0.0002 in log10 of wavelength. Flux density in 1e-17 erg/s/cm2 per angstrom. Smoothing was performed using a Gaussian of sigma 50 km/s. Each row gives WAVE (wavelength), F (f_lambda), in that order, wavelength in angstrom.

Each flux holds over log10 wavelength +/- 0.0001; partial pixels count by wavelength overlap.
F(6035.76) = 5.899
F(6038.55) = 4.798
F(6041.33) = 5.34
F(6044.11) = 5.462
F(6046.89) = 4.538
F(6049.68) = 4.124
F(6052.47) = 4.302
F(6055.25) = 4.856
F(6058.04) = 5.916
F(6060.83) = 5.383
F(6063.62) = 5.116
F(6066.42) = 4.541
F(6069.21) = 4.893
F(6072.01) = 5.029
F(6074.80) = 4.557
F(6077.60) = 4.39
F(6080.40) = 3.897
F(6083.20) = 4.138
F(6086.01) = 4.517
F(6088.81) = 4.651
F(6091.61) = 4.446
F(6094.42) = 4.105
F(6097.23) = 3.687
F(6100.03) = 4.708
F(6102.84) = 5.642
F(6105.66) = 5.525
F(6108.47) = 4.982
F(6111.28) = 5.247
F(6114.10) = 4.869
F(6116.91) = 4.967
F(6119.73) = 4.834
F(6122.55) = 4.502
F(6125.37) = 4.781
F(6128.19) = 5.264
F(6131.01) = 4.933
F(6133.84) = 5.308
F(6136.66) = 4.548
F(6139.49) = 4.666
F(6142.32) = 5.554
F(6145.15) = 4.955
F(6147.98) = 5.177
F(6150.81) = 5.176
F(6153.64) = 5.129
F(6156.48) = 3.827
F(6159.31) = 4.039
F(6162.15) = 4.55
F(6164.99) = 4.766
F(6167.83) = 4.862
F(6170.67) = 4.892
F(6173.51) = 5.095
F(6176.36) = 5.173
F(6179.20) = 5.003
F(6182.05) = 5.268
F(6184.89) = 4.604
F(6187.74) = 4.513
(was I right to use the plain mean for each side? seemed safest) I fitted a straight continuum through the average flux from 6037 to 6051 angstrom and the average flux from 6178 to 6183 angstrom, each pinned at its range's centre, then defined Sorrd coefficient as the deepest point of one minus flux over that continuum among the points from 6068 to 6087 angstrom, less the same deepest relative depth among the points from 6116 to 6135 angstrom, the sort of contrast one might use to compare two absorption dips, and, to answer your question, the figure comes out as 0.11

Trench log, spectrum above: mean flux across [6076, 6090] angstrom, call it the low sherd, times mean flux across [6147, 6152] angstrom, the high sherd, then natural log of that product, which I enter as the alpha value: 3.11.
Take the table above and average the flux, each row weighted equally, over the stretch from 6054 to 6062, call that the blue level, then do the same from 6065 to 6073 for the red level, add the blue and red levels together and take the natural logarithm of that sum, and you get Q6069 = 2.32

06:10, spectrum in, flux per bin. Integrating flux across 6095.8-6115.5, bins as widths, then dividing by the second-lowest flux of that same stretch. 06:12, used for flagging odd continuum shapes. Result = 20.7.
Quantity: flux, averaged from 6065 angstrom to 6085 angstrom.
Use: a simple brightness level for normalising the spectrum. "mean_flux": 4.49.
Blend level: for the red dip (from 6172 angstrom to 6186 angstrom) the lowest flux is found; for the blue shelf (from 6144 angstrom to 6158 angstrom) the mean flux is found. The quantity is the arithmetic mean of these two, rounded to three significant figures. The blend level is 4.73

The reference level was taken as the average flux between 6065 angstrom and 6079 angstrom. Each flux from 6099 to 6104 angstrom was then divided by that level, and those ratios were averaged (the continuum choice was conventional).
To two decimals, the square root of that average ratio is 1.05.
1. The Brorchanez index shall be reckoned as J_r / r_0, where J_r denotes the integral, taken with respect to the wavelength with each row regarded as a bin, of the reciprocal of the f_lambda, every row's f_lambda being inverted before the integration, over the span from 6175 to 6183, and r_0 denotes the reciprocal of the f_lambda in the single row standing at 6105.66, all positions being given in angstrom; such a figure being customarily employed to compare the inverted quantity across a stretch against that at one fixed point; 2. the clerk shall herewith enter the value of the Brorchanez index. 9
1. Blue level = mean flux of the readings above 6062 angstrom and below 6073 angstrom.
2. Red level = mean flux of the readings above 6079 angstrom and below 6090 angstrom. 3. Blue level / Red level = 1.14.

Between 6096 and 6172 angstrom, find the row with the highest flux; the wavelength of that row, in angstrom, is 6102.84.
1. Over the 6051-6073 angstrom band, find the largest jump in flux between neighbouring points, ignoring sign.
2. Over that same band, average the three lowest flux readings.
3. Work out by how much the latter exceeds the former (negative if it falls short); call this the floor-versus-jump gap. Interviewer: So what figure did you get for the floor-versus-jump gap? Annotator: 3.51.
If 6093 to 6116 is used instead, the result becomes 3.15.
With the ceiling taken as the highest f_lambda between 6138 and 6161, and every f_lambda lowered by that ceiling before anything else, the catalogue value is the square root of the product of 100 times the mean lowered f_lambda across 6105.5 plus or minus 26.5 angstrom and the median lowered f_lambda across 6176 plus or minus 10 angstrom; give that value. 6.78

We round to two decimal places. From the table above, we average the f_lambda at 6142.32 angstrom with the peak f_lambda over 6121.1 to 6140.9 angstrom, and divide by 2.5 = 2.17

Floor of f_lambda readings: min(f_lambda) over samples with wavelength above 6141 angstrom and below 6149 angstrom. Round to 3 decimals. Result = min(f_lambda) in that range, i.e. 4.955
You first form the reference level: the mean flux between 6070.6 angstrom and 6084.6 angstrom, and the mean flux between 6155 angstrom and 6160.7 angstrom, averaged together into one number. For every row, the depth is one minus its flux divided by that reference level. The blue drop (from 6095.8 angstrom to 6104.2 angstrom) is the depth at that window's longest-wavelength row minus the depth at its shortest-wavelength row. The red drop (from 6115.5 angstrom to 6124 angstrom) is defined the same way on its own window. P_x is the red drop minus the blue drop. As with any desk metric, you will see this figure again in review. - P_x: 0.58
